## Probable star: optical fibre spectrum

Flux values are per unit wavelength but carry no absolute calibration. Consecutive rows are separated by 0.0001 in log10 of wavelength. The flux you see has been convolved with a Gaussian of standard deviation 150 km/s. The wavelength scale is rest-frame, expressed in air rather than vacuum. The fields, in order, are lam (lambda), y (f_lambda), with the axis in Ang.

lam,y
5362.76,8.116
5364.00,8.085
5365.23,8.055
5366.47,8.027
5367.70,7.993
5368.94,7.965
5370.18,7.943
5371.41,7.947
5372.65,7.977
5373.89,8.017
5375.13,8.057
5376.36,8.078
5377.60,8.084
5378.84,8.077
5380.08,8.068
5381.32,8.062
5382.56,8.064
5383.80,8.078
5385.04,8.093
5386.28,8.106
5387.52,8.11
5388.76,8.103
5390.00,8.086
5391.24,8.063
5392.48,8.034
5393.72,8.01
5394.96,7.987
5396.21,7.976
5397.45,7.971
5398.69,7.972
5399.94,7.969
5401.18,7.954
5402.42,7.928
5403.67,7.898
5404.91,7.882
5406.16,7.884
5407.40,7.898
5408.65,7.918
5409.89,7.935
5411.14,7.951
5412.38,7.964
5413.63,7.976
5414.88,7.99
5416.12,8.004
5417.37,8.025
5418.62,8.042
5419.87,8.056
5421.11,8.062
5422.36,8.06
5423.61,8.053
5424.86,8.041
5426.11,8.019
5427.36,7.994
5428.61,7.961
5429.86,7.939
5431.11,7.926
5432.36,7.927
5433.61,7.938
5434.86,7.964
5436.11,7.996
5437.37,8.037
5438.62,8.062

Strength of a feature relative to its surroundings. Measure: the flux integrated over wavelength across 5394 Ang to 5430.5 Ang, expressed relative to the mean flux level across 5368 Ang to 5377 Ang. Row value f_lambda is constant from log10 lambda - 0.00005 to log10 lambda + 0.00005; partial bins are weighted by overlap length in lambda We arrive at 36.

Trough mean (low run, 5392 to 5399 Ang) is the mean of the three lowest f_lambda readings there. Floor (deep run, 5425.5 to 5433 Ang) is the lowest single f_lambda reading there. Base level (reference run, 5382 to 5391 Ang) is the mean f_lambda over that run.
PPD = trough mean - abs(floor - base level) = 7.81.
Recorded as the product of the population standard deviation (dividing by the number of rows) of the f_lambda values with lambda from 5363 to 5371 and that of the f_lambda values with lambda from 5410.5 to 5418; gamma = 0.0012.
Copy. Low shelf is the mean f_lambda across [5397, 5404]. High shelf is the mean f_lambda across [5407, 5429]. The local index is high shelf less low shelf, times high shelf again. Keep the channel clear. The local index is 0.4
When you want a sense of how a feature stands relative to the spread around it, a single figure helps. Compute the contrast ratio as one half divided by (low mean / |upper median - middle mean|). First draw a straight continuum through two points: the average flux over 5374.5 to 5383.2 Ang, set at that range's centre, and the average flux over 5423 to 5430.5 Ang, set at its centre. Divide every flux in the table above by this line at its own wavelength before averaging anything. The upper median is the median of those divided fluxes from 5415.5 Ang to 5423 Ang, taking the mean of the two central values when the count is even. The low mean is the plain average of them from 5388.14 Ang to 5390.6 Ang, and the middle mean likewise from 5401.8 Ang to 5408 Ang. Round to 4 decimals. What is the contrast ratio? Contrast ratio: 0.0106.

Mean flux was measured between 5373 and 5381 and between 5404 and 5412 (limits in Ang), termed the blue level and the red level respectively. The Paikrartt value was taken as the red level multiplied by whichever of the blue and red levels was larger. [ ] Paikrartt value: 63.8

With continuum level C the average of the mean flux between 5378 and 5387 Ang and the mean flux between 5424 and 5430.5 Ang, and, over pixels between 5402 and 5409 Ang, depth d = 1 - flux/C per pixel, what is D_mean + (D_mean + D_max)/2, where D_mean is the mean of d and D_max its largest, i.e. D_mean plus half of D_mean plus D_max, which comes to 0.034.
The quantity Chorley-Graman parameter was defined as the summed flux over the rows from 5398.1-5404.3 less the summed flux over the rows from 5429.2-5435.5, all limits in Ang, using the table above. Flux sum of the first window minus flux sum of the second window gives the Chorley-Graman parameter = 0.03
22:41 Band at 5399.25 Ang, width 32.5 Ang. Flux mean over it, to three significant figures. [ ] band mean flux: 7.99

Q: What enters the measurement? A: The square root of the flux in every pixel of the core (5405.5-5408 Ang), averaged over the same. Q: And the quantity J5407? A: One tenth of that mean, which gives 0.281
